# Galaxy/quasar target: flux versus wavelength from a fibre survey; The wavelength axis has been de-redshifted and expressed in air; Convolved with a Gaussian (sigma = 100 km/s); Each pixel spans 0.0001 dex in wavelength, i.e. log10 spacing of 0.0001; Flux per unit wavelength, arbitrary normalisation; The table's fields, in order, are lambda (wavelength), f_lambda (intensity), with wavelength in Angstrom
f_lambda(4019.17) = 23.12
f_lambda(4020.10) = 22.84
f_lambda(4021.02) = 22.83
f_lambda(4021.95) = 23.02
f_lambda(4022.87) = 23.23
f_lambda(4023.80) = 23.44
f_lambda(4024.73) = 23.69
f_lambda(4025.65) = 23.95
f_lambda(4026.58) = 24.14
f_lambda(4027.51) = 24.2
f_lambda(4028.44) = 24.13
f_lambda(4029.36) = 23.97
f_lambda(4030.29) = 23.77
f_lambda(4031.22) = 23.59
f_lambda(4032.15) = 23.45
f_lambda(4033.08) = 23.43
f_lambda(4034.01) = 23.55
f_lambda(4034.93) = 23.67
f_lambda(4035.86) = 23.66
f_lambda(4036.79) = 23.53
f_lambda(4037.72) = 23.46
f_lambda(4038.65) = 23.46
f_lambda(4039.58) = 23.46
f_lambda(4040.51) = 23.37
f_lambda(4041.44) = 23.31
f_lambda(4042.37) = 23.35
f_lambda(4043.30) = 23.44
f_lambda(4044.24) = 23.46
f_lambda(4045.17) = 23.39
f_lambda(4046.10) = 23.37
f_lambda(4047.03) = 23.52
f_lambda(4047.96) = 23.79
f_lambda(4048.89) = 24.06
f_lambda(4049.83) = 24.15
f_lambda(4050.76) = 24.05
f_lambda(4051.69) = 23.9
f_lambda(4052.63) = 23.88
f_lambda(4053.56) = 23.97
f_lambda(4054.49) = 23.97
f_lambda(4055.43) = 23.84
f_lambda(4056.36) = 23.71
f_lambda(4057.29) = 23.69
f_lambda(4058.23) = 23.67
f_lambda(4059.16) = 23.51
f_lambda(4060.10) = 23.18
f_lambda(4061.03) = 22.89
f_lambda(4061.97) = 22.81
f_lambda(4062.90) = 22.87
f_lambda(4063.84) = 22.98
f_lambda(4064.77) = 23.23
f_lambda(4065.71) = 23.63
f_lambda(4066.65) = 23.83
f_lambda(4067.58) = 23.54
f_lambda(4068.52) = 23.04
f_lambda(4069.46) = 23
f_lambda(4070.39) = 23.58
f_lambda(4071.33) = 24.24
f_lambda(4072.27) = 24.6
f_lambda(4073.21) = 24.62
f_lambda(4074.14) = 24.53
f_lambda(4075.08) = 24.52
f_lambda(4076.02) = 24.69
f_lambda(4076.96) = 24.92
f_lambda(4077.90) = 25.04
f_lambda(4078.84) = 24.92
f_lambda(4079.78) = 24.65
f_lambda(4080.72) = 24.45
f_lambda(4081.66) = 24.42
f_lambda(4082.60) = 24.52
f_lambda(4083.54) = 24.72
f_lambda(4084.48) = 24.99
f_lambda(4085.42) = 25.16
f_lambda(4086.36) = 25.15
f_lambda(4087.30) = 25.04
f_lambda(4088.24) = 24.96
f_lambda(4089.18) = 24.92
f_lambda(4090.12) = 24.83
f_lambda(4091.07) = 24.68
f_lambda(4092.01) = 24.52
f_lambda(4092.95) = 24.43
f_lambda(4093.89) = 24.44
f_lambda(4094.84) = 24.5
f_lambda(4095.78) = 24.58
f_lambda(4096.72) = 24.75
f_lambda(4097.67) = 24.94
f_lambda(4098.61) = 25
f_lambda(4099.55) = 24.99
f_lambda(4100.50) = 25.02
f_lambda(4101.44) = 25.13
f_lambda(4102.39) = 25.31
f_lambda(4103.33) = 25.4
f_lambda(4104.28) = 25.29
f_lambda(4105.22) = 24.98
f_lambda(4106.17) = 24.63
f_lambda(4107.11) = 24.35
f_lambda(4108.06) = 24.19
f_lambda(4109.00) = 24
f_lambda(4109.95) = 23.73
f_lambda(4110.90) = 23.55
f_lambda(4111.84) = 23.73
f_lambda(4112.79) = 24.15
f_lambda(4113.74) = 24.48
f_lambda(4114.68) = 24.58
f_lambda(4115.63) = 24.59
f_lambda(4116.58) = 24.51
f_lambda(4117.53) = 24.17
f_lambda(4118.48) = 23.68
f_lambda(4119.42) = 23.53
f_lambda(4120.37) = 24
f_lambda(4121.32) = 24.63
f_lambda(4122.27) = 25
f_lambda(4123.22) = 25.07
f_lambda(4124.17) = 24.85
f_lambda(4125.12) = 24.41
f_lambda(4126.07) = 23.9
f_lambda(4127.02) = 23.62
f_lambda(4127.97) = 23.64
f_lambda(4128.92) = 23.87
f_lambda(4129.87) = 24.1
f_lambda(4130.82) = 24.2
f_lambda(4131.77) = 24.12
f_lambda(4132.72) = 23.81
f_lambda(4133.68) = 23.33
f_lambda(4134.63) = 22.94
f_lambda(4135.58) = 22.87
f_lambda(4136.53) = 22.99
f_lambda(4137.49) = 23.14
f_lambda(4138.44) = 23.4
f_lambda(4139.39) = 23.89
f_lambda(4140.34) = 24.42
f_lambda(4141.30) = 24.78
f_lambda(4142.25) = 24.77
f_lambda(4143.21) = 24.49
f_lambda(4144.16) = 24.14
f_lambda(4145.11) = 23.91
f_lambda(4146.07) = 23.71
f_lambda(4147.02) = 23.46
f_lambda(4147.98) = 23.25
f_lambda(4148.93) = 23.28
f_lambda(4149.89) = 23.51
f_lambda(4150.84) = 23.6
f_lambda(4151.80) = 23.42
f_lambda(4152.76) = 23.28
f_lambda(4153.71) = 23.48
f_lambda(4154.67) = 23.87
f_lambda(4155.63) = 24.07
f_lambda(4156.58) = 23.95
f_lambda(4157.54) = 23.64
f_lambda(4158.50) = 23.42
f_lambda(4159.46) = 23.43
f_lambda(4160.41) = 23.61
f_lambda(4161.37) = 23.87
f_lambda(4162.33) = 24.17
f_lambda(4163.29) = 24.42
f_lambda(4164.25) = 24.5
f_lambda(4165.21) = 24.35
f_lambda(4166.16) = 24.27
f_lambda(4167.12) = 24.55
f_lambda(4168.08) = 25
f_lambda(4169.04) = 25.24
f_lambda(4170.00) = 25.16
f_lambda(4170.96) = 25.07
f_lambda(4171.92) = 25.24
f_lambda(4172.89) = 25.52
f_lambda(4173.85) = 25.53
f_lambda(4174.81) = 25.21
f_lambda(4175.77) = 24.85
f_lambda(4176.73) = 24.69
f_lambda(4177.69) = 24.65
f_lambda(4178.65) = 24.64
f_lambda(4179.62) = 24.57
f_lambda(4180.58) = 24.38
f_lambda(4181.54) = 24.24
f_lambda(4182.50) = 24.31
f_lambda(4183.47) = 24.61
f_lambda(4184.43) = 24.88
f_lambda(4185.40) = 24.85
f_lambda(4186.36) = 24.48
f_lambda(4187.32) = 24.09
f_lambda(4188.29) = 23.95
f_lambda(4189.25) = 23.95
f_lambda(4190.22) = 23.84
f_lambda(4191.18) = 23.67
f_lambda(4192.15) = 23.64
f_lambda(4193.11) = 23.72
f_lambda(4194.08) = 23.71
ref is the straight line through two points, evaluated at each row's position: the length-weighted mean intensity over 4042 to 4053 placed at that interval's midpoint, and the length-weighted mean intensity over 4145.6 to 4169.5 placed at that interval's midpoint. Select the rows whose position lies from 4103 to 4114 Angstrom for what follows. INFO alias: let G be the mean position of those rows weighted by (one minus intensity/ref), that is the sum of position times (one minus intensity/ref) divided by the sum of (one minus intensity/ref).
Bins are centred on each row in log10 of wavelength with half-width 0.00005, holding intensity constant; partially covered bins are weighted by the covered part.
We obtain 4106.0 Angstrom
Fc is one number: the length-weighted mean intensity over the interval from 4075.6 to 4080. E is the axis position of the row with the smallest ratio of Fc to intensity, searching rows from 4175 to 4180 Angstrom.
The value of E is 4175.77 Angstrom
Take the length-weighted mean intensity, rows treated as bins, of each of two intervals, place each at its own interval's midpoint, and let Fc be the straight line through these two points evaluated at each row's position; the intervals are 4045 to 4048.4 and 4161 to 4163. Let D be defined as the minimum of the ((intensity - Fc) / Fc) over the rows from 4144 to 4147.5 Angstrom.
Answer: -0.021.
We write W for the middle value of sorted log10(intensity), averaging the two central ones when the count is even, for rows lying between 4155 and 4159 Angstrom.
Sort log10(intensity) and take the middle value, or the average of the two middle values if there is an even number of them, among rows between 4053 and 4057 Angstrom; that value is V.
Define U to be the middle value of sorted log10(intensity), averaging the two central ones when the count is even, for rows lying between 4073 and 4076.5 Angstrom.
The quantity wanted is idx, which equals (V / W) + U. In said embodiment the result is 2.39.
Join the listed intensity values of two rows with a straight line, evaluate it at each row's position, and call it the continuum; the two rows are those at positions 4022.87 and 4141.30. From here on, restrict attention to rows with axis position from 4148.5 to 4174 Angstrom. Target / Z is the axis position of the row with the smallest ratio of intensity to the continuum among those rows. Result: 4152.76 Angstrom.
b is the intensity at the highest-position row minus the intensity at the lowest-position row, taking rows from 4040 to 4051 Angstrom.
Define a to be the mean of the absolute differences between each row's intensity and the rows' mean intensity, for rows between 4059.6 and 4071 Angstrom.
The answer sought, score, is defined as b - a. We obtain 0.4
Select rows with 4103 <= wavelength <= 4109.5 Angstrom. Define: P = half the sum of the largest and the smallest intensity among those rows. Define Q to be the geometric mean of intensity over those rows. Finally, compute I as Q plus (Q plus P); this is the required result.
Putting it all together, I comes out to 74.1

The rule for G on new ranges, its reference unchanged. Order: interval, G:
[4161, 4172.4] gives 4168.5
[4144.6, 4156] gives 4149.9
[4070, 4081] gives 4076.4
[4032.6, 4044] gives 4039.5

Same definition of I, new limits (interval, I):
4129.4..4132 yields 72.4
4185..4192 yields 72.5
